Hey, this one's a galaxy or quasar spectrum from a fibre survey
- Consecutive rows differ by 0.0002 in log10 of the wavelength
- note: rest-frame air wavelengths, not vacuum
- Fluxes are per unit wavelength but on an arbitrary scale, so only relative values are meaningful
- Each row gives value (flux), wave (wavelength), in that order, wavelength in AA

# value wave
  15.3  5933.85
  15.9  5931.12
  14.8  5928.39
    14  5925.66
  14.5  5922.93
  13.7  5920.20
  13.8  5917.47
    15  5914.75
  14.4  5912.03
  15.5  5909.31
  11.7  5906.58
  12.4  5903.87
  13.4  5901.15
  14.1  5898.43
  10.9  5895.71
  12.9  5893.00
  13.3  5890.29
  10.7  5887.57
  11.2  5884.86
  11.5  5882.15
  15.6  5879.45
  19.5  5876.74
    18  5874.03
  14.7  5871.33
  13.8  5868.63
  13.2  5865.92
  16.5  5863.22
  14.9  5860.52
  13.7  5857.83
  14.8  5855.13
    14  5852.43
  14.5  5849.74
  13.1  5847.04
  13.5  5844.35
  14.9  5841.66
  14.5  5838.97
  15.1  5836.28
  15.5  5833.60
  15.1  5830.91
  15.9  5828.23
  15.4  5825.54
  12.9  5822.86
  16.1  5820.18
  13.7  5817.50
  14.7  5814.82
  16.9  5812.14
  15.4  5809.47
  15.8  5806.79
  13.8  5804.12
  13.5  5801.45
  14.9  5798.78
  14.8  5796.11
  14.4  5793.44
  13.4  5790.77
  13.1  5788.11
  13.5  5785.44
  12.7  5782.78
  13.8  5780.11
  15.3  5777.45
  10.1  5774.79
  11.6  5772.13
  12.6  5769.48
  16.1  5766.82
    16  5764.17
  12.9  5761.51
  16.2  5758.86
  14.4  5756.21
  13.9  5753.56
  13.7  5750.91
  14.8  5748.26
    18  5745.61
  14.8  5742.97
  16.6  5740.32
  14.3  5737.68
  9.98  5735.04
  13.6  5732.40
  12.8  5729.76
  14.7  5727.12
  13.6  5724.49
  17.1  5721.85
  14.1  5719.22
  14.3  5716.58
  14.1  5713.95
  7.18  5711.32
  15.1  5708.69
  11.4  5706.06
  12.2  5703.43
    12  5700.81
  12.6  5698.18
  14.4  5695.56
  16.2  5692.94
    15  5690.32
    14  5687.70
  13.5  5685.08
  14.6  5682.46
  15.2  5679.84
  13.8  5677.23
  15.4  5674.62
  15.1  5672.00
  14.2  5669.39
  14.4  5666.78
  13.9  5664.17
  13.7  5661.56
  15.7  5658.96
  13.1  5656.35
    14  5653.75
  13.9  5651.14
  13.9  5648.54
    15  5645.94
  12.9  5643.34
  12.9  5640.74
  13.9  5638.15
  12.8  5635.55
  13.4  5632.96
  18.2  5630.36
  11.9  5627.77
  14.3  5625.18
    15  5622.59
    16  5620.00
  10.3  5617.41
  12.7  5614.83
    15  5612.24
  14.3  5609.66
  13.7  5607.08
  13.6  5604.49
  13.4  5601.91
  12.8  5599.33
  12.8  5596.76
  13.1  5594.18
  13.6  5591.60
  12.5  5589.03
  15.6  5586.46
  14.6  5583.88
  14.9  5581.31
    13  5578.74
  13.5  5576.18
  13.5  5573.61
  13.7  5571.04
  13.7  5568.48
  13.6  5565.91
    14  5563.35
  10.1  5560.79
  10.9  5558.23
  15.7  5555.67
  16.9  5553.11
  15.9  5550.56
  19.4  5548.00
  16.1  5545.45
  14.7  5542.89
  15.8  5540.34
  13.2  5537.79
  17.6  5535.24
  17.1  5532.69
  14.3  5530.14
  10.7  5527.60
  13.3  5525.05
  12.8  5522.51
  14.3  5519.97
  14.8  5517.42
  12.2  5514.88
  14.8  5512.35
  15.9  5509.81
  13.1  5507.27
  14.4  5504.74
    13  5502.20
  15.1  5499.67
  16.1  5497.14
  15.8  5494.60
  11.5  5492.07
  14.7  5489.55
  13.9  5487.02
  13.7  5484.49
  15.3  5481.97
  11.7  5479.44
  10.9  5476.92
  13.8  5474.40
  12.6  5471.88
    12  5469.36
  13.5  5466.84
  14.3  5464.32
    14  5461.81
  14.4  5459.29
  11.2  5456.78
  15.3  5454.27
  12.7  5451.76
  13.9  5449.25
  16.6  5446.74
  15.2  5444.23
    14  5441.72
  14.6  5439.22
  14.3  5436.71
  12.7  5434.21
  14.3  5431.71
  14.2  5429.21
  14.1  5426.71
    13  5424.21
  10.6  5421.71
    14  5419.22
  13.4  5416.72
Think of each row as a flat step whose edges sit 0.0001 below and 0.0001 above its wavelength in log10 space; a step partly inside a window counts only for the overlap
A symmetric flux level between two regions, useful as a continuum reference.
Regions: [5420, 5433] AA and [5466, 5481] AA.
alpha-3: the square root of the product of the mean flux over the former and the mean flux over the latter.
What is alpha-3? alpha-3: 12.8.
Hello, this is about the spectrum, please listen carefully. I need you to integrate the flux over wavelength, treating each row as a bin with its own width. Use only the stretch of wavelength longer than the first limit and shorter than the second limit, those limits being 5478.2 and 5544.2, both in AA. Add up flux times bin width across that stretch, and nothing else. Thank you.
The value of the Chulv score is 939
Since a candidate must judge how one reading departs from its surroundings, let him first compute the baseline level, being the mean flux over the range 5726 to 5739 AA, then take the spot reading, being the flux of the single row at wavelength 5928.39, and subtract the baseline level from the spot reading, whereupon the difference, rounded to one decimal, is 1.7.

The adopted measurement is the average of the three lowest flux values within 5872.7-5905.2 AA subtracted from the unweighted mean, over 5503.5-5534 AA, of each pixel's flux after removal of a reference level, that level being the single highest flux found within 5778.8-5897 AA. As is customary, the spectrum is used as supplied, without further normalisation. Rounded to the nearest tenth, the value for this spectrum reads -16.5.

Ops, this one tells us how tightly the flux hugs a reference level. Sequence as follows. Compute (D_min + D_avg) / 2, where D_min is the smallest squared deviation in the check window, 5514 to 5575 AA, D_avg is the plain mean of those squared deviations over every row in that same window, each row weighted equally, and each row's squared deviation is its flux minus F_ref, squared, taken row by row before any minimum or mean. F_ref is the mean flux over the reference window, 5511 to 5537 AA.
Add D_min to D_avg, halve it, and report 2.4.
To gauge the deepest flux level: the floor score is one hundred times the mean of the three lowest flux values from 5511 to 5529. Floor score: 1190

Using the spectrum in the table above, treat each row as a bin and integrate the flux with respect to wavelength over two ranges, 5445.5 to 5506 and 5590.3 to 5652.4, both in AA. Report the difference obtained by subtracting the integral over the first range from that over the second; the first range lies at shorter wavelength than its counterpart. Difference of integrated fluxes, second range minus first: 20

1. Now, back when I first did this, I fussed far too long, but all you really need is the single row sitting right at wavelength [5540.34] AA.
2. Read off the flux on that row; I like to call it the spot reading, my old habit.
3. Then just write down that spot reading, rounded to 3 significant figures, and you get 15.8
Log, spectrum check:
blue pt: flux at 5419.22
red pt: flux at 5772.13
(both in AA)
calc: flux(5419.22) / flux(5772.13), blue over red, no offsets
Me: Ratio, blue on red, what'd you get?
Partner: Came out 1.21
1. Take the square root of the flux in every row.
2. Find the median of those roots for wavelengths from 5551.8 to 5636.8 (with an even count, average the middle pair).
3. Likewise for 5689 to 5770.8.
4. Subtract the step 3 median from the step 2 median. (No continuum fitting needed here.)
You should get -0.09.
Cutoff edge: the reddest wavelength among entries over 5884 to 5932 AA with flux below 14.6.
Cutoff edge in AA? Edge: 5925.66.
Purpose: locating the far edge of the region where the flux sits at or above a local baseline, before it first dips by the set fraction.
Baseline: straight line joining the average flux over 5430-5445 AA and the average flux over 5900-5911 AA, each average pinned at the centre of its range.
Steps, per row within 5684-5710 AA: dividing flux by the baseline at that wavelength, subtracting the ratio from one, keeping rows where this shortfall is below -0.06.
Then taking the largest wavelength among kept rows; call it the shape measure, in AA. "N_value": 5708.69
